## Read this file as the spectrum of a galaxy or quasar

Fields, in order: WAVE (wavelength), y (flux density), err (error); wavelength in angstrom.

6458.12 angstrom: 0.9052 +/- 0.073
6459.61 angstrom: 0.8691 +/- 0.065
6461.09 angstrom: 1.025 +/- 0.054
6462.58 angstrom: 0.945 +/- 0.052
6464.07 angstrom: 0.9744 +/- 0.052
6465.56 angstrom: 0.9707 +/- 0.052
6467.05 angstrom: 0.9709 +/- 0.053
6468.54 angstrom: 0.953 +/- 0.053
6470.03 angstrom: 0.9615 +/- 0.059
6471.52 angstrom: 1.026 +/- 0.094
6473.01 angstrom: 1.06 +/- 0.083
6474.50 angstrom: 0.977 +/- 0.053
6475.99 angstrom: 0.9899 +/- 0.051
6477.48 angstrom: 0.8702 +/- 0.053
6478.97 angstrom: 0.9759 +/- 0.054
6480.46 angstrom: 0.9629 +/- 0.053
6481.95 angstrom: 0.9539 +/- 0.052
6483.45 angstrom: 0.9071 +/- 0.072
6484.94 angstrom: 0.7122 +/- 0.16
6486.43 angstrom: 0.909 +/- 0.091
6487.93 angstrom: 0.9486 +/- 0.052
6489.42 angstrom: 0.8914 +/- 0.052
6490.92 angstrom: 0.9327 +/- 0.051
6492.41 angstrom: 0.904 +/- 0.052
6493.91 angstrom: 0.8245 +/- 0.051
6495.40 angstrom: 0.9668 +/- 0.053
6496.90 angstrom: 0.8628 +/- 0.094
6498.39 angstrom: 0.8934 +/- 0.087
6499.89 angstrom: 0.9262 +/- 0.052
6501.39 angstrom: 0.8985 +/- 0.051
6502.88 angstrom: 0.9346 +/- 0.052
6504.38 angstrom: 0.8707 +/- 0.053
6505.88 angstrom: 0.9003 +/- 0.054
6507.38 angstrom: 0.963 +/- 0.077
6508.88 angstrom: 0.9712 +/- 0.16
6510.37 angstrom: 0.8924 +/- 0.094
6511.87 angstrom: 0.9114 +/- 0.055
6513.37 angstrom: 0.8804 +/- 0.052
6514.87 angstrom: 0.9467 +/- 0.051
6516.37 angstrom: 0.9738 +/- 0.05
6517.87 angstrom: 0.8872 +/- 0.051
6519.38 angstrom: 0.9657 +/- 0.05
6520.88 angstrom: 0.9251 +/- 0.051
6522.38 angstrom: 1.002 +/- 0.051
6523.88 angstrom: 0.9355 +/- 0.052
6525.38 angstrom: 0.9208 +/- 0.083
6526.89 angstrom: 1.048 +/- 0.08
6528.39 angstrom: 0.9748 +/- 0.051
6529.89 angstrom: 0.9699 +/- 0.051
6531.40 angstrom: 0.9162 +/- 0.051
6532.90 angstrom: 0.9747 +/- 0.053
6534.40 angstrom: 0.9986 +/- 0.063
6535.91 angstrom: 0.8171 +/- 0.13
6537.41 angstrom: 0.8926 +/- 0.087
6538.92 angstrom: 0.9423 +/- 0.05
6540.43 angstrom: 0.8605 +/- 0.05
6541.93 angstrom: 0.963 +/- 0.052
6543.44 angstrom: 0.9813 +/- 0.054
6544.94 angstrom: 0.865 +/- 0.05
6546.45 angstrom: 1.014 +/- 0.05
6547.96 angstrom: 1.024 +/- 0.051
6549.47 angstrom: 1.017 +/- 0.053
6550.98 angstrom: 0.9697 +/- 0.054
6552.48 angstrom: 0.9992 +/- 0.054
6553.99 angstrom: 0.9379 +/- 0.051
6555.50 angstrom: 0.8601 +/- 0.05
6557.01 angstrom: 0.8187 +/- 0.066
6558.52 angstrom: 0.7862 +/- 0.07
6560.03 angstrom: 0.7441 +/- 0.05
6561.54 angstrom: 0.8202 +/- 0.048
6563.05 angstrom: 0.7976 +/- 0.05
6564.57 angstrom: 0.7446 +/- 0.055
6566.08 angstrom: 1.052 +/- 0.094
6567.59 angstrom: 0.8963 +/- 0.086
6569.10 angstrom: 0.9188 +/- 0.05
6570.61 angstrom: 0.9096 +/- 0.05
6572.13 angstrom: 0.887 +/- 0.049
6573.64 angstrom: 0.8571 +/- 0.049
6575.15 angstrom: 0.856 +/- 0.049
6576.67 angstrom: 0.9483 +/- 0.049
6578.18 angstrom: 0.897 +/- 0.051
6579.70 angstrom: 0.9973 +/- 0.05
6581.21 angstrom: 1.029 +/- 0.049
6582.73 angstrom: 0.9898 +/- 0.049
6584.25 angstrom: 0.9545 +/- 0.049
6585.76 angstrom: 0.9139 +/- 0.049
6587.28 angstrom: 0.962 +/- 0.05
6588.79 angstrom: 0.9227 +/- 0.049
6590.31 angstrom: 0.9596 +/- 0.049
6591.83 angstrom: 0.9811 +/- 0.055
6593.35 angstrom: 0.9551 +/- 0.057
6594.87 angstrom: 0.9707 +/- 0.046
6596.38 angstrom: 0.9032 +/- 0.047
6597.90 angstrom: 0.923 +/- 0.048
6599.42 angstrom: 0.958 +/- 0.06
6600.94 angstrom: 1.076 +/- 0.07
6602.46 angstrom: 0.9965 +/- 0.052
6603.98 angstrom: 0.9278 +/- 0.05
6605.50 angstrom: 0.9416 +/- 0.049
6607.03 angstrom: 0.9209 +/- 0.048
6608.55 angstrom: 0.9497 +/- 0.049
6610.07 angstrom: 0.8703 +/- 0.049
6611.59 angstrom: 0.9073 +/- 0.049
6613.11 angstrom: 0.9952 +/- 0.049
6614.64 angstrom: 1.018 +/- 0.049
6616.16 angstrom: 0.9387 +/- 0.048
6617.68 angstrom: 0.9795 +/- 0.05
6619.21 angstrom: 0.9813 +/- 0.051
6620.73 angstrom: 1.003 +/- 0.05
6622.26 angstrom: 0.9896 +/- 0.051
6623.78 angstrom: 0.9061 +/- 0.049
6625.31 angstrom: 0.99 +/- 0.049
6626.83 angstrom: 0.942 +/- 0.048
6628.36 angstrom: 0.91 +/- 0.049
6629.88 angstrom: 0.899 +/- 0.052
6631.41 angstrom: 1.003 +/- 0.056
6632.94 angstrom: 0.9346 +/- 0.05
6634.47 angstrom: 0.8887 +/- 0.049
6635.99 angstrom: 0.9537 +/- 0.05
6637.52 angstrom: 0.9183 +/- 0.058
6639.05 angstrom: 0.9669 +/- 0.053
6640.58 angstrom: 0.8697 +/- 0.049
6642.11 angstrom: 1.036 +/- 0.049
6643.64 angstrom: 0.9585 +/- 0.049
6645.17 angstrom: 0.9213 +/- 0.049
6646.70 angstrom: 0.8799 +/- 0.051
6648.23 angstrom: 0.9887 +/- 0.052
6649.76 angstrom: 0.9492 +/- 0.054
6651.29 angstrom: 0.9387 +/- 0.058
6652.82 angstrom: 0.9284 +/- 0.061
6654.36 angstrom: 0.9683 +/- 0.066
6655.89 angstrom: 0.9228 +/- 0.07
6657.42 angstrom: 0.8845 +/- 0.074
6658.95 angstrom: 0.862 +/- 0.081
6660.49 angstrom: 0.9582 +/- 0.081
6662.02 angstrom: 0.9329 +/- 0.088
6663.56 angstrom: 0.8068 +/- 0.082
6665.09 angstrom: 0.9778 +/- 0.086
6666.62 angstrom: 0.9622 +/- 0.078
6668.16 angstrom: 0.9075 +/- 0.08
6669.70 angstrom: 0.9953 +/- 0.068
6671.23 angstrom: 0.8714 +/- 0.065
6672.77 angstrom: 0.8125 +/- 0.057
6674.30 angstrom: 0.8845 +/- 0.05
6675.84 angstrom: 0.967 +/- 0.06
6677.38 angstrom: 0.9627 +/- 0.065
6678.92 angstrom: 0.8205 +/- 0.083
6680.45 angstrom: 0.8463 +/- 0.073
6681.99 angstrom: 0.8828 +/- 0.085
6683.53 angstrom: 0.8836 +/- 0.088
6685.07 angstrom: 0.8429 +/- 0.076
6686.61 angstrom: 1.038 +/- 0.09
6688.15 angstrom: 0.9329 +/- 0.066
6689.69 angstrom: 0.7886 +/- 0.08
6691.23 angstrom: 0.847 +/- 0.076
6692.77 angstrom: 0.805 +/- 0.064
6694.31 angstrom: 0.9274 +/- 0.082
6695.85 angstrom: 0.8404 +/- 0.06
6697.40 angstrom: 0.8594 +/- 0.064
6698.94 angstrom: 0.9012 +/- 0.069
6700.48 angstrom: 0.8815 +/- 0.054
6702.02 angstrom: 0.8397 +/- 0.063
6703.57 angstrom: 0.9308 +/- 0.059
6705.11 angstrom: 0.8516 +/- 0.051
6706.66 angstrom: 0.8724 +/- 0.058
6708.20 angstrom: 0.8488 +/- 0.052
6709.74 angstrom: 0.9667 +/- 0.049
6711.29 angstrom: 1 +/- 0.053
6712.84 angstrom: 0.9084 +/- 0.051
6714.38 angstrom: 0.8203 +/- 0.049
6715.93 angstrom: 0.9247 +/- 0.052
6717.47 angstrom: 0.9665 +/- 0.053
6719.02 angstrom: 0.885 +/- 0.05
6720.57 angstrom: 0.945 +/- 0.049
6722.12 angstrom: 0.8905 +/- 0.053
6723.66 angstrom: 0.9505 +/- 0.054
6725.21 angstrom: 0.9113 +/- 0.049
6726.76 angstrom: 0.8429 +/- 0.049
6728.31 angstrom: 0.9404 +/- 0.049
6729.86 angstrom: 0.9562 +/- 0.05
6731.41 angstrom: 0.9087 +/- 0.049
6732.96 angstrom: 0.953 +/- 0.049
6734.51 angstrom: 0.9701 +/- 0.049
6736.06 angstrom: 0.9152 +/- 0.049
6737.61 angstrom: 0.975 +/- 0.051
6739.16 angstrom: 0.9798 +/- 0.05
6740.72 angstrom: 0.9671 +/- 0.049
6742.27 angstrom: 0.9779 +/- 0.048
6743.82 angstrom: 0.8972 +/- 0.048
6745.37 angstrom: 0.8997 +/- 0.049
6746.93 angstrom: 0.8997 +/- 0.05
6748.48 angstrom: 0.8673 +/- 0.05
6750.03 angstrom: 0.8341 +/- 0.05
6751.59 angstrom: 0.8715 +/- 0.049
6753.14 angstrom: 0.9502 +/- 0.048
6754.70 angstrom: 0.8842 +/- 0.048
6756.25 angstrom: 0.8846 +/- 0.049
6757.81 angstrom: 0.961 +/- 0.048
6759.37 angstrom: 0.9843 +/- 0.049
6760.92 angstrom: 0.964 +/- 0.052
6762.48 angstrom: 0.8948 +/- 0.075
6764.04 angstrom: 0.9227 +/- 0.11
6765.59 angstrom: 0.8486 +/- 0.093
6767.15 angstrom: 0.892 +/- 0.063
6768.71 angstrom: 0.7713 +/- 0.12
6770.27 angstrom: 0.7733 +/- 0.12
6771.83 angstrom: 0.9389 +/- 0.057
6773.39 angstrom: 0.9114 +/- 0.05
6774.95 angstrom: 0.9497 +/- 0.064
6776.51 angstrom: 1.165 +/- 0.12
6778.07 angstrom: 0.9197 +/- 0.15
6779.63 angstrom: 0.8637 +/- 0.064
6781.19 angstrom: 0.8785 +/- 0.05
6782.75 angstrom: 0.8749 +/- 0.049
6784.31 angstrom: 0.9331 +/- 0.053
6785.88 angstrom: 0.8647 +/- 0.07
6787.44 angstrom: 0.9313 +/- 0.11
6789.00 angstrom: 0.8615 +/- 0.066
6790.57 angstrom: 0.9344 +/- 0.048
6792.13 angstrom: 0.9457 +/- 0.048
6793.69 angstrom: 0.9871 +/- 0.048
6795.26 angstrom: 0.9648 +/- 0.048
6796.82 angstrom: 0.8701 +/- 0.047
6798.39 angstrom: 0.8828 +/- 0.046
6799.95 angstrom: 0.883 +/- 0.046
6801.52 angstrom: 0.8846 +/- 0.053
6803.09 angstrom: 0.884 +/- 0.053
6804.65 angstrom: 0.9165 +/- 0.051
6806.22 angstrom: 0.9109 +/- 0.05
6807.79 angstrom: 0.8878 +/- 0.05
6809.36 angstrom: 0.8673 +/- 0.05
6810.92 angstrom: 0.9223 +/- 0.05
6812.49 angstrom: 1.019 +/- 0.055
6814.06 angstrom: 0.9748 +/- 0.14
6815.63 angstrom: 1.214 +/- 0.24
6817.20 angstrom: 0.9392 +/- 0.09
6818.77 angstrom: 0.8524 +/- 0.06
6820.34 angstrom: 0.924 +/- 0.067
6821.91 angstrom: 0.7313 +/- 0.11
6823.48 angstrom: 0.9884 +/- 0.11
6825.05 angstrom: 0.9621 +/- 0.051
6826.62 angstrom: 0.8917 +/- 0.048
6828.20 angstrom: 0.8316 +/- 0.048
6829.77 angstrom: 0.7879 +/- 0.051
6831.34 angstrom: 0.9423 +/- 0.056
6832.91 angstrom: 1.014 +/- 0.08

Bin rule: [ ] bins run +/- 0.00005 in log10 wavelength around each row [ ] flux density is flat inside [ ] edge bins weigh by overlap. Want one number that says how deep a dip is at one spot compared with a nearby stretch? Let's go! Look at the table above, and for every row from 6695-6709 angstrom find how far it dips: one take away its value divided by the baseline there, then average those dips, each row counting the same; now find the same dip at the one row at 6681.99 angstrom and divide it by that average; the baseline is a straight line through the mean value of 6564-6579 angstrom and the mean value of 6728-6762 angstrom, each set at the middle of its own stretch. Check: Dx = 1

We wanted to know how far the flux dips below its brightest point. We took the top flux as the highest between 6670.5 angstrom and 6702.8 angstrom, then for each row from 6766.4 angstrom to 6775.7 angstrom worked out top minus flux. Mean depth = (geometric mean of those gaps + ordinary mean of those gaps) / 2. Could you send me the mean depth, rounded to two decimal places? 0.16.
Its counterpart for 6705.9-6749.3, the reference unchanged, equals 0.11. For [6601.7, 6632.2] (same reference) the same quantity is 0.08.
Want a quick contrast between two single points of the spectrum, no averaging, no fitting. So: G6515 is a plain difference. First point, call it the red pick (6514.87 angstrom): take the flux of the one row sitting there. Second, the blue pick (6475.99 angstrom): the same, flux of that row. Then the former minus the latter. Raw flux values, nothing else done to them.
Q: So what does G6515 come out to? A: -0.04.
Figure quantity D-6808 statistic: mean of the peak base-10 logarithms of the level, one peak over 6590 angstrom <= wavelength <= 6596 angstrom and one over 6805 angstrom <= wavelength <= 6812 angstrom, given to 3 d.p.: -0.022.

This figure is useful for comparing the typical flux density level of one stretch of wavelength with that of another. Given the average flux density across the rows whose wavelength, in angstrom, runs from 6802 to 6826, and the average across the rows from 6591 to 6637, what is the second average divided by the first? 1.02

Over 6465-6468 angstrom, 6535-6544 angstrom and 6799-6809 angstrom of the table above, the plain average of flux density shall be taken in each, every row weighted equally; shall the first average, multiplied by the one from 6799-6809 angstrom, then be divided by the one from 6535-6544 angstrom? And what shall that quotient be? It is 0.95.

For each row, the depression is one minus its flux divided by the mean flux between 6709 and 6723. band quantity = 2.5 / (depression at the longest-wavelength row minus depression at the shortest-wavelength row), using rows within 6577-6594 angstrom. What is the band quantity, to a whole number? -40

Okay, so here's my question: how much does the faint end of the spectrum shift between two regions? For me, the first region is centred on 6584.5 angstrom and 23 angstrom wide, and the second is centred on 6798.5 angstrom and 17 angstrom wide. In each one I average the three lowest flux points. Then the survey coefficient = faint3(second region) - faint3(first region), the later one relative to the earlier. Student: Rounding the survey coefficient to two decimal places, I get 0.01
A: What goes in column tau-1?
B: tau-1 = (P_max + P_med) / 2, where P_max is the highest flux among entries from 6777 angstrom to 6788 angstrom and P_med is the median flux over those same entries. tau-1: 0.91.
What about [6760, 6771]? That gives 0.93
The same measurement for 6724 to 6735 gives 0.96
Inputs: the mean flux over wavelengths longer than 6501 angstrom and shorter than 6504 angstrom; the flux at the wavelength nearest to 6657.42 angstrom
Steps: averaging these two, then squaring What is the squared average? 0.81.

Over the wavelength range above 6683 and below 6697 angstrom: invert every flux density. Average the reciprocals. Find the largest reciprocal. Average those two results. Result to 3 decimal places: 1.207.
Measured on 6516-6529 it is 1.086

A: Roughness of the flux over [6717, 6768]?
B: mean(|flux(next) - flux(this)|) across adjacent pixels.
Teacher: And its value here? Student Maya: 0.044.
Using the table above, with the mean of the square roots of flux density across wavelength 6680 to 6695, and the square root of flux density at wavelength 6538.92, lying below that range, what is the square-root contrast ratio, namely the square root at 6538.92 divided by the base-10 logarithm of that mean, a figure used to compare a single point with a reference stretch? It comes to -34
